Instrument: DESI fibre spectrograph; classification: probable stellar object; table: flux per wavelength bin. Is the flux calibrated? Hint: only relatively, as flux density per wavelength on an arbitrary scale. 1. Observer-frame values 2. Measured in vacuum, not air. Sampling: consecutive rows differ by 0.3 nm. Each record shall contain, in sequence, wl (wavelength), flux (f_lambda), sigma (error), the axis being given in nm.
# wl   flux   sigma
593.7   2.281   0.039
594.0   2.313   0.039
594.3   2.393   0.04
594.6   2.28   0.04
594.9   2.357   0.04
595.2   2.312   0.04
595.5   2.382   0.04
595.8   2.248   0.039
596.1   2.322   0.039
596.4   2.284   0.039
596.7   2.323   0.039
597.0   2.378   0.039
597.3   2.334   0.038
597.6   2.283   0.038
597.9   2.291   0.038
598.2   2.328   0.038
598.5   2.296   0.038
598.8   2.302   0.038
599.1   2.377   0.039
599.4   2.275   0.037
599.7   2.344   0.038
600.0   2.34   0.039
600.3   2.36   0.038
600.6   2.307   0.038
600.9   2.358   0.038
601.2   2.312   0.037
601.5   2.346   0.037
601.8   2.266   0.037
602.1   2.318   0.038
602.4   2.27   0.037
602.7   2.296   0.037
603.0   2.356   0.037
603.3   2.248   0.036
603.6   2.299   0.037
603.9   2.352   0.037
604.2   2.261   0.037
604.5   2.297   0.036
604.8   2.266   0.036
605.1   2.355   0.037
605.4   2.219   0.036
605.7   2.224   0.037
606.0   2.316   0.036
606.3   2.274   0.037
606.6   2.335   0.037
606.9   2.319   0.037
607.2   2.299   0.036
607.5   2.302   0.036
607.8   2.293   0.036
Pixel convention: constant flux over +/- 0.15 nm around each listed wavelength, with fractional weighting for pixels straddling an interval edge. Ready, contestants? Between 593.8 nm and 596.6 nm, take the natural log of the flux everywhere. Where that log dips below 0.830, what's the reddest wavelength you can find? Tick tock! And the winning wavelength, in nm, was 596.4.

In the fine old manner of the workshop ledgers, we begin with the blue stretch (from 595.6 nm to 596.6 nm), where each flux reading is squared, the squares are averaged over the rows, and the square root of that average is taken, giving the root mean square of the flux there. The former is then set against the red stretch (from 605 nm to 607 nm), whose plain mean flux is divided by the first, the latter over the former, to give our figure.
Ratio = 1.00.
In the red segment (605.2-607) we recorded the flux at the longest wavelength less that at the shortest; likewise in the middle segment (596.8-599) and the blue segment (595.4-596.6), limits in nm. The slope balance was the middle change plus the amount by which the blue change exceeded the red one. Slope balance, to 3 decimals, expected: -0.274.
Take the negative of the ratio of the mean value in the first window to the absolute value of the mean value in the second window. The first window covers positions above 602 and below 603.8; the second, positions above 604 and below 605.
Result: -1.01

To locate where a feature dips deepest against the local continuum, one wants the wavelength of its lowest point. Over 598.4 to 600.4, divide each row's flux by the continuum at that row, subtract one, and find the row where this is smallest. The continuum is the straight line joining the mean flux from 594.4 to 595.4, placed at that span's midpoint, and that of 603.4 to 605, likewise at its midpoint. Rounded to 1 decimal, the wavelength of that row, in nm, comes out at 599.4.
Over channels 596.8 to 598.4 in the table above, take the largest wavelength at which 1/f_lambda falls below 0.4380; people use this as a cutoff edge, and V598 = 598.2 nm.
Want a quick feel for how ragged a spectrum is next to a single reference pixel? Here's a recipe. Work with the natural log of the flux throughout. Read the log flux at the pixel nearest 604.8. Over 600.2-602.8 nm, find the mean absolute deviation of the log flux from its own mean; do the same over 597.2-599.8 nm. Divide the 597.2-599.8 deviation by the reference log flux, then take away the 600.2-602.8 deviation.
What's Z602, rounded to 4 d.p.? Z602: 0.0029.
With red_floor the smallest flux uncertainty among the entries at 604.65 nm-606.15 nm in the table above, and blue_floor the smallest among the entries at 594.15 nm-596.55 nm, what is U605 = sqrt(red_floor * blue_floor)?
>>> 0.0375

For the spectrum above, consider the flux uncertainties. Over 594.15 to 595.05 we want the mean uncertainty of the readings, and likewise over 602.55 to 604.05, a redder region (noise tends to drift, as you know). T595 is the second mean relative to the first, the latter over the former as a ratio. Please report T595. 0.92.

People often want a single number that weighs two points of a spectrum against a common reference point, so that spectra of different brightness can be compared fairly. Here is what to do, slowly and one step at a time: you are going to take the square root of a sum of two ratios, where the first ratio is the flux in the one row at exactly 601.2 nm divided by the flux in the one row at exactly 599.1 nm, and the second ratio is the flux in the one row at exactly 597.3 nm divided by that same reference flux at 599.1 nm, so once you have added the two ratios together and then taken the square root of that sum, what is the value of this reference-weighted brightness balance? 1.398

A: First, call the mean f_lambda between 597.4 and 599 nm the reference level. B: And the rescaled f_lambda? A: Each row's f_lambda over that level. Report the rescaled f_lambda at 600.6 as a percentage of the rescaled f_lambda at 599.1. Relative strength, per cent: 97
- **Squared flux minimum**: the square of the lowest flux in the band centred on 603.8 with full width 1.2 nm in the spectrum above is 5.05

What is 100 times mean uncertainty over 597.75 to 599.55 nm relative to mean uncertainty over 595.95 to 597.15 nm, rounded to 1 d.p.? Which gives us 97.4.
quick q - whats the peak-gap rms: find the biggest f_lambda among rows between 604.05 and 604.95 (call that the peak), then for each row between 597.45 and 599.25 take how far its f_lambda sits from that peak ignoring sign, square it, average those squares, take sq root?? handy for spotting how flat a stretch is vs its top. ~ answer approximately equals 0.036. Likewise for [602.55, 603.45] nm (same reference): 0.044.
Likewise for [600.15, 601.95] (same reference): 0.044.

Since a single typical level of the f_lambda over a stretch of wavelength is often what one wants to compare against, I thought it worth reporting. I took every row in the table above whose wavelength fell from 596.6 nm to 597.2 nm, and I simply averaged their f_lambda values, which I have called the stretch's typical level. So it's 2.35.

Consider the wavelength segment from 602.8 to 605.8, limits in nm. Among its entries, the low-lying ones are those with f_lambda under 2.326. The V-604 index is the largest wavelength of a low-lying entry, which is 605.7 nm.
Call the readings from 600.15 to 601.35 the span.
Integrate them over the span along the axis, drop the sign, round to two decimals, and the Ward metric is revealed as 2.80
